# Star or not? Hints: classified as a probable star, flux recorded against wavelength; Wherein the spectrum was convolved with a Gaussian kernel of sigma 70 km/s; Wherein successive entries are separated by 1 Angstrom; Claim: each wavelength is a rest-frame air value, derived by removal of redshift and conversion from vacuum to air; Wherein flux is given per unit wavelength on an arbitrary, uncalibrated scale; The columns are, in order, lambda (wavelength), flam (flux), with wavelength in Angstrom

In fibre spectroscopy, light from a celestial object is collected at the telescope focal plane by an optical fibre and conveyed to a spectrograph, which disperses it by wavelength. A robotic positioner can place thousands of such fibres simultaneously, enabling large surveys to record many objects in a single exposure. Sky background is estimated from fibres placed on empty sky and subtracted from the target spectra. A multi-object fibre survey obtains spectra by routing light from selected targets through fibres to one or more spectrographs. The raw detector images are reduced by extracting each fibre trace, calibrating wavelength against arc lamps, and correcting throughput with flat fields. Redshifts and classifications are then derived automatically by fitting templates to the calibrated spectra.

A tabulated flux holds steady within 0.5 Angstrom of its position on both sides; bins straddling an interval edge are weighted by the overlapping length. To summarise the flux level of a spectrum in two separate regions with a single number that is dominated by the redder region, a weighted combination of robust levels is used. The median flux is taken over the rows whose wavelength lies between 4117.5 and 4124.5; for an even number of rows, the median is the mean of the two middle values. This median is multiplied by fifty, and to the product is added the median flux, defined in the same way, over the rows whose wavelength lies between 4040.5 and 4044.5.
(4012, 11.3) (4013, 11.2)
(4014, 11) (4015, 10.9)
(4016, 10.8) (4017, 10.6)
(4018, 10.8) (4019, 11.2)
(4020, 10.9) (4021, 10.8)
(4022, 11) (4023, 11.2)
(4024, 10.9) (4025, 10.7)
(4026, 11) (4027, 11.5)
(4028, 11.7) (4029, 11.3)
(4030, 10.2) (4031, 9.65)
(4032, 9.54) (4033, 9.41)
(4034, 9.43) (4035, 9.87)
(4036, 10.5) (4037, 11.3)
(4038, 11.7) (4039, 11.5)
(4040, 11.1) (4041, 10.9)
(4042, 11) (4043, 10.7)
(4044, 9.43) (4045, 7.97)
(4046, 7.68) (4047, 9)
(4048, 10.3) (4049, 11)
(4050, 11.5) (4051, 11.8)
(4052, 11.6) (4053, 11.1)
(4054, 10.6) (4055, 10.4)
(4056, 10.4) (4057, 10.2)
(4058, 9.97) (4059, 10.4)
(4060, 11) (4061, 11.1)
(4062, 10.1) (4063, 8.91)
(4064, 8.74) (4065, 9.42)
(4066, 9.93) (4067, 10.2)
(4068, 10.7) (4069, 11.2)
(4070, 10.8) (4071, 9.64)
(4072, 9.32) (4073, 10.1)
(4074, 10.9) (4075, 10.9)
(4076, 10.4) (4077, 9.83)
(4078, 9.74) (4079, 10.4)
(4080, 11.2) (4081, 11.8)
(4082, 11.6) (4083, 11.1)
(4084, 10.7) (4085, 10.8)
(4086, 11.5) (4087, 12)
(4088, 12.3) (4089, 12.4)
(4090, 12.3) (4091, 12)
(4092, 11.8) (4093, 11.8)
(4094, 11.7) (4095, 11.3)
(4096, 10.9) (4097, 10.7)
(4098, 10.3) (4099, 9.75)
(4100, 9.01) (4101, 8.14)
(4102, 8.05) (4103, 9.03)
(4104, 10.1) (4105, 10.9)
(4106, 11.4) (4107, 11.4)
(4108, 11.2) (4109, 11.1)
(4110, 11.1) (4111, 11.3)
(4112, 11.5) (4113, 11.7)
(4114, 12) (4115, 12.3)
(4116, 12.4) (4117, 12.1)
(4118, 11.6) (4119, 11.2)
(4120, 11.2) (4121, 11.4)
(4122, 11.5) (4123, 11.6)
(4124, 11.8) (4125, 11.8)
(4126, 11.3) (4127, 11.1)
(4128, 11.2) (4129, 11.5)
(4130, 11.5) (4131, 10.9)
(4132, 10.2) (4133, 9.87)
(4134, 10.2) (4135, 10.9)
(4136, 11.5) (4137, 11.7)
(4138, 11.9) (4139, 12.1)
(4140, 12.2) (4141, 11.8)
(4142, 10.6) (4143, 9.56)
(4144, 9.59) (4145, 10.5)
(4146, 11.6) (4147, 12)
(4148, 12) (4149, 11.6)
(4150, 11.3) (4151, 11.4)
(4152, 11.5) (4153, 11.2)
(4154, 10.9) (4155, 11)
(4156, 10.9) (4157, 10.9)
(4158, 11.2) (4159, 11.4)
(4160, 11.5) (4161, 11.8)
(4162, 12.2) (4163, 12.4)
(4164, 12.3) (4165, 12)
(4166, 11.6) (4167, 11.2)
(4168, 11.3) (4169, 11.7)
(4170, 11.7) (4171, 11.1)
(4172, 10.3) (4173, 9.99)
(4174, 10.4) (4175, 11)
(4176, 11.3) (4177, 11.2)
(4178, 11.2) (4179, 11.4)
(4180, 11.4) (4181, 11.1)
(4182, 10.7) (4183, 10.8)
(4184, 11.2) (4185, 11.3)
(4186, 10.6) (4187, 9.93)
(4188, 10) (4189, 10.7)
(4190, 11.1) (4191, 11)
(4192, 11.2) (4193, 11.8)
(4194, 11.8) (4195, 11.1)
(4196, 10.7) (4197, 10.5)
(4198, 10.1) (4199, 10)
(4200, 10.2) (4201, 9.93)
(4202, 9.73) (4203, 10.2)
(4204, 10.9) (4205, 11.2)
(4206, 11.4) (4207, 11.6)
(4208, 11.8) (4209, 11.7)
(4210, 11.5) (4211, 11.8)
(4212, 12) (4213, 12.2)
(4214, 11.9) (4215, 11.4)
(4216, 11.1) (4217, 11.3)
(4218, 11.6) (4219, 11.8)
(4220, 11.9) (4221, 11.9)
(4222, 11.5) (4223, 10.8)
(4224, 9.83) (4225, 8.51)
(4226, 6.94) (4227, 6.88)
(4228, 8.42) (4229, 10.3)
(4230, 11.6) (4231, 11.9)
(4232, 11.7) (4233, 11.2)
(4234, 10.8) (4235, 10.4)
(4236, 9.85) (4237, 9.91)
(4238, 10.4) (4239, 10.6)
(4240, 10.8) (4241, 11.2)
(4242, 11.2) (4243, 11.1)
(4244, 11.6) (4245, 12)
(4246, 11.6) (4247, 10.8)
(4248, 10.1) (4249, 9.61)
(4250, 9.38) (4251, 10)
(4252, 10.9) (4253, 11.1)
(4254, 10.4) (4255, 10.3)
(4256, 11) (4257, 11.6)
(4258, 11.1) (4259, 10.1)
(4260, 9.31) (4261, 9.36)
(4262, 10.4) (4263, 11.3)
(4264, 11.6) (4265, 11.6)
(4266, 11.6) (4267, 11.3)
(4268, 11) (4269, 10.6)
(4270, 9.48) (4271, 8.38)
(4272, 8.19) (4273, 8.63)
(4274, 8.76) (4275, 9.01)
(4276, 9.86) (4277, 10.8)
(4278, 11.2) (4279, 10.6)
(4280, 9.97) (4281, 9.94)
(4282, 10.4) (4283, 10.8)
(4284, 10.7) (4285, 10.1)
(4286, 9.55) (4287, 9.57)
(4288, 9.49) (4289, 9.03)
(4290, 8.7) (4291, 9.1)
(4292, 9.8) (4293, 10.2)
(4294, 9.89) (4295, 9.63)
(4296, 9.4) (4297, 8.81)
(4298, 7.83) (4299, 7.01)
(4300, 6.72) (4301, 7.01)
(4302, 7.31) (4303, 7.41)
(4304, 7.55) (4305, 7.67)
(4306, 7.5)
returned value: 586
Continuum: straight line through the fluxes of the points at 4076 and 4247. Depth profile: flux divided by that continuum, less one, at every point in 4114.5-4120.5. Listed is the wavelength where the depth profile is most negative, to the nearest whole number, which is 4120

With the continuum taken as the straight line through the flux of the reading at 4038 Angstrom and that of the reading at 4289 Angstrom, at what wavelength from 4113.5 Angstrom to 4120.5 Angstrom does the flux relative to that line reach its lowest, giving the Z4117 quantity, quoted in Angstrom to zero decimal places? 4119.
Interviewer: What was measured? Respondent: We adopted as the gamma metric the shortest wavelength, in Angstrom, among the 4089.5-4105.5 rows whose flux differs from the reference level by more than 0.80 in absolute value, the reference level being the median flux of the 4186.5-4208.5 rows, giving 4090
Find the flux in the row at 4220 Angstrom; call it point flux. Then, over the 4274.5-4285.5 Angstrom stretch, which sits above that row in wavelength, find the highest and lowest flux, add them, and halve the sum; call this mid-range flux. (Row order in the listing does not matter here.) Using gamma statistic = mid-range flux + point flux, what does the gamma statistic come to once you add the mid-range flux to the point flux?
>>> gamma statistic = 22.0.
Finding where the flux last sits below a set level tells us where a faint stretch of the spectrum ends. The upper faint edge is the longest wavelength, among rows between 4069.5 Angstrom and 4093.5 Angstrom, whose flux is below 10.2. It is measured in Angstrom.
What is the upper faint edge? 4078 Angstrom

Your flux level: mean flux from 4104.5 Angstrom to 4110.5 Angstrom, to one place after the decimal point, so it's 11.2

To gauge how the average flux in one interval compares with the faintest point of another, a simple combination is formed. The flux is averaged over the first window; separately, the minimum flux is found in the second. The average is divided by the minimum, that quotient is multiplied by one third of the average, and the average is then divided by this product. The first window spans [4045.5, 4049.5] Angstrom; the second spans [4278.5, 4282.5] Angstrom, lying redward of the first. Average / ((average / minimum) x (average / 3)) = 3.14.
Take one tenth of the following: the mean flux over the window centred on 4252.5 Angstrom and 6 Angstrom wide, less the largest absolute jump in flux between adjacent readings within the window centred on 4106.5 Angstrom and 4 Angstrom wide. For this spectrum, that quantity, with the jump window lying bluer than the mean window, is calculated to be 0.98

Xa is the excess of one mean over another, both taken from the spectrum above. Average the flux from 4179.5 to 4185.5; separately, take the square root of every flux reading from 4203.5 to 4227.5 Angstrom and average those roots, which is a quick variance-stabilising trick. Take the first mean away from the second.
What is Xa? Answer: -7.8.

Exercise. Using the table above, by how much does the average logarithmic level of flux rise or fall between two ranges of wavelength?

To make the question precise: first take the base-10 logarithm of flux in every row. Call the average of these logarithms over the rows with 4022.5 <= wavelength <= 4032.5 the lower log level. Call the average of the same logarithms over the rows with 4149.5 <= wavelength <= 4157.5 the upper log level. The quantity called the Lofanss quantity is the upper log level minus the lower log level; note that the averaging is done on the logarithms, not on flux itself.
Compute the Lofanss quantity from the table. 0.02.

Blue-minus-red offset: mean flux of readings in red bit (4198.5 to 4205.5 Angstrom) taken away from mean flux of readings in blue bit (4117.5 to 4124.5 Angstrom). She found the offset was 1.2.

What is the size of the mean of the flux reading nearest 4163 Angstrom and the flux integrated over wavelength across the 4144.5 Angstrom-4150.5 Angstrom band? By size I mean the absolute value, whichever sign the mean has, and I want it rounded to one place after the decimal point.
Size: 40.7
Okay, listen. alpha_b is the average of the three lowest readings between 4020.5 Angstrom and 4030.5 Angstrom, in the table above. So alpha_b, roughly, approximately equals 10.6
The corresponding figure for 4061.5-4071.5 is 9.0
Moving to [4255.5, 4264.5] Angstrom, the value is 9.6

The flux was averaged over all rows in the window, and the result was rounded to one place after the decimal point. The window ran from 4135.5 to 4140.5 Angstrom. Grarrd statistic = 11.9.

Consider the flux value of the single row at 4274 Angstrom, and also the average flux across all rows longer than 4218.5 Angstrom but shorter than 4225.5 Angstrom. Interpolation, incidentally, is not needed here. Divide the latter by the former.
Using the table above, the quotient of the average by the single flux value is 1.24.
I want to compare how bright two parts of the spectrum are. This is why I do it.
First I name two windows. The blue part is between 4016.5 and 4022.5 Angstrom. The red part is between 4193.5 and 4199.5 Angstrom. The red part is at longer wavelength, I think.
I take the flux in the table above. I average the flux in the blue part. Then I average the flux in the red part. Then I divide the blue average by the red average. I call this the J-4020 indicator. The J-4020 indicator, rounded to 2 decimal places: 1.02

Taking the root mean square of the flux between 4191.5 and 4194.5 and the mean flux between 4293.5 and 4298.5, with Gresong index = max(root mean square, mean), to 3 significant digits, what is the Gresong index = 11.6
